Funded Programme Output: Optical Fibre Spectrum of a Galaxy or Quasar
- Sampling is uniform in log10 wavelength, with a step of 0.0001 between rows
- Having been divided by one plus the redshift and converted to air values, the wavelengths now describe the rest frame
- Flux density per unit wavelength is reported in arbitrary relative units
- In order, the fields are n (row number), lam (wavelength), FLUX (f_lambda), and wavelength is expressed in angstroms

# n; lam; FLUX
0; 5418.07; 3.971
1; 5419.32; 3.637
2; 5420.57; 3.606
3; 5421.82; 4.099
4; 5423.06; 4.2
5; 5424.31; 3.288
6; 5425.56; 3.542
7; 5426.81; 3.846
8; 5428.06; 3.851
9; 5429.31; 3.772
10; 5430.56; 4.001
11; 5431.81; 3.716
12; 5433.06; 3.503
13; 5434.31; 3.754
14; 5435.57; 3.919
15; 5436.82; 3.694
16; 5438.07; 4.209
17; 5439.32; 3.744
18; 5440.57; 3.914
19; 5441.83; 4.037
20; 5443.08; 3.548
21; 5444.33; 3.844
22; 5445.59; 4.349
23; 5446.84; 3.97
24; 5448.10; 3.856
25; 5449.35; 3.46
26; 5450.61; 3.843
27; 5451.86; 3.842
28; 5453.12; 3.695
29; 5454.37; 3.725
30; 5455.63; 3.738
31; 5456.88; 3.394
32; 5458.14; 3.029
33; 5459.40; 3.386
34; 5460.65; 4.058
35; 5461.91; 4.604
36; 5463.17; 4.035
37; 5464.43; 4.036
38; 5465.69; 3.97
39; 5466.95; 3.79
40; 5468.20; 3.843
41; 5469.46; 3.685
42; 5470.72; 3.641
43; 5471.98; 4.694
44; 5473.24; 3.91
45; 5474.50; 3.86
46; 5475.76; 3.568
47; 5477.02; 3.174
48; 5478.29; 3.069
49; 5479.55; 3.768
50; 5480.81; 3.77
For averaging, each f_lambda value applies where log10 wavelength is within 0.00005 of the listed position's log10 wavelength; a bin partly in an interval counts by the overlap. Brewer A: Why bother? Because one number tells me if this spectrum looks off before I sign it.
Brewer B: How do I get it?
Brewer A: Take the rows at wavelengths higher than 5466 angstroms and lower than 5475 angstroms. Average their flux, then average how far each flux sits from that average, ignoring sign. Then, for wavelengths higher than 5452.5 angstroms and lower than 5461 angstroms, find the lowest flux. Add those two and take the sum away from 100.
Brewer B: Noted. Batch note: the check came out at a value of 96.75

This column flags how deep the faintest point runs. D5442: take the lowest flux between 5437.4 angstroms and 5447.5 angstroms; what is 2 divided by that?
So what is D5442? 0.564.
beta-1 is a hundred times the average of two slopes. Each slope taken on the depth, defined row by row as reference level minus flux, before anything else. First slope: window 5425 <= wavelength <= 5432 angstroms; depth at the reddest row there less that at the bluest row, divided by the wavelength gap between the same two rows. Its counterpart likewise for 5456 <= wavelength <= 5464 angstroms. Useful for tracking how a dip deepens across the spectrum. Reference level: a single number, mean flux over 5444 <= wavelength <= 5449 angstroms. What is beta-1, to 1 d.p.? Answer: -6.5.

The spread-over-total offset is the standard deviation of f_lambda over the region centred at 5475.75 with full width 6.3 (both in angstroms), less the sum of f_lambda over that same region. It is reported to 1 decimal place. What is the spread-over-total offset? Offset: -17.2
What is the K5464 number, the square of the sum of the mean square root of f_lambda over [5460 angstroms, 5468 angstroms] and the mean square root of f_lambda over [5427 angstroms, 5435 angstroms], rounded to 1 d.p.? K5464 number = 15.7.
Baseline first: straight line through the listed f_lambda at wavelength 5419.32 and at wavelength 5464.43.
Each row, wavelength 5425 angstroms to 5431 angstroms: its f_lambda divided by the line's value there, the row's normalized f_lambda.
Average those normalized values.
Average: 1.02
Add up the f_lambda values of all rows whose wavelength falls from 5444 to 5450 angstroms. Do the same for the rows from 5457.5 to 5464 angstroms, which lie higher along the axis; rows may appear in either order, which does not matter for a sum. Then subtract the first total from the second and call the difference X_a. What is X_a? -0.4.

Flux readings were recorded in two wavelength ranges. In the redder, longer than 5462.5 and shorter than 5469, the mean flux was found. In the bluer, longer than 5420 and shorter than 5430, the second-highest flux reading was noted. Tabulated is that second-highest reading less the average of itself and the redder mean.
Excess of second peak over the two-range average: 0.08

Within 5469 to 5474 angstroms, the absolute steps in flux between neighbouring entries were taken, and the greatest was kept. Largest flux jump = 1.05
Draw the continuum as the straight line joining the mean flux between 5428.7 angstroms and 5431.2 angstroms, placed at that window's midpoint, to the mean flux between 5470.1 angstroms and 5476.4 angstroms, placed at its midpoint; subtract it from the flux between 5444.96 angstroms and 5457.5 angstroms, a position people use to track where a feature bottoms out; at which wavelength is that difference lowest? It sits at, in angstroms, 5456.88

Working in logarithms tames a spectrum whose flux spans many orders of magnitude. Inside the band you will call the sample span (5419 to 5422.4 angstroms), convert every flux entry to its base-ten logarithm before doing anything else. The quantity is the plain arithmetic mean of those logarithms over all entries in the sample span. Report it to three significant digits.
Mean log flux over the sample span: 0.577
